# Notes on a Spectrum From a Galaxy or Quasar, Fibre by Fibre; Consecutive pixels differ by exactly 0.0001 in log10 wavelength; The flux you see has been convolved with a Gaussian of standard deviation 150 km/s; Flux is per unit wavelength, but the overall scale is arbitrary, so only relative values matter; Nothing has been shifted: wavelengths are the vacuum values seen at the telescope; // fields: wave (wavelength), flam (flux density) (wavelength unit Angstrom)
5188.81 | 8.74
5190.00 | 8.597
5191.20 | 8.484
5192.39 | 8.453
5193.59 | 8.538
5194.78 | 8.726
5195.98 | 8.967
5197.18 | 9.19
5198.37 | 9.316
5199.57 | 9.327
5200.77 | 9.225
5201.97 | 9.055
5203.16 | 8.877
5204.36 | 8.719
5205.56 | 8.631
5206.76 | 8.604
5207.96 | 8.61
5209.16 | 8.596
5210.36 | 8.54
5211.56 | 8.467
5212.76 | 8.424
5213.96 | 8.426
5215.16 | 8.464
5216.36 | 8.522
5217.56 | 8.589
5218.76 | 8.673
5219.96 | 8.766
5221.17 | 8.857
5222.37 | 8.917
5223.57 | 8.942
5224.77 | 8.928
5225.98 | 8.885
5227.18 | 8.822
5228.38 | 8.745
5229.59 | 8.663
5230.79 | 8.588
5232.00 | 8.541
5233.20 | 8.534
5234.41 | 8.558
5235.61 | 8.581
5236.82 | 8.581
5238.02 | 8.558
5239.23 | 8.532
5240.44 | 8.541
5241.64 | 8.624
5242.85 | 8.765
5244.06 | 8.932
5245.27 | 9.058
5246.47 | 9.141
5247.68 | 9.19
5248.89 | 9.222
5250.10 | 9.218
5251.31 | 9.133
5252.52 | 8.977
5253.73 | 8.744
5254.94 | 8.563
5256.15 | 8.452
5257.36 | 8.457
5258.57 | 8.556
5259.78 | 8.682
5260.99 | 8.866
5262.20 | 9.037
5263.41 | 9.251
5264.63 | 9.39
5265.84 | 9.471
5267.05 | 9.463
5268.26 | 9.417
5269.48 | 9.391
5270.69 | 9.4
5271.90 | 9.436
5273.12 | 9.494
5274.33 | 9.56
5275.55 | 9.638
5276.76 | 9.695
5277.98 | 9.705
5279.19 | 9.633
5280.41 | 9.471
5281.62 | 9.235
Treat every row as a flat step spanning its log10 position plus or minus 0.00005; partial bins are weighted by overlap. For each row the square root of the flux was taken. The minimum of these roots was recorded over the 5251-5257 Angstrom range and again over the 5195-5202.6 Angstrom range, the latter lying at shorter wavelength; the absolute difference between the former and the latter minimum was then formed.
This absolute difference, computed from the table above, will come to 0.087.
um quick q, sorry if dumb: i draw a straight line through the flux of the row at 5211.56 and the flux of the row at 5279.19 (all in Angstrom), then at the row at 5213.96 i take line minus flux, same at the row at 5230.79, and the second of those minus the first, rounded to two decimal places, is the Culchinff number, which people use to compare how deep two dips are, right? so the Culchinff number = 0.13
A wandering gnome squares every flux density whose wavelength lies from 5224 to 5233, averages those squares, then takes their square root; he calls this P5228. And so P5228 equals 8.74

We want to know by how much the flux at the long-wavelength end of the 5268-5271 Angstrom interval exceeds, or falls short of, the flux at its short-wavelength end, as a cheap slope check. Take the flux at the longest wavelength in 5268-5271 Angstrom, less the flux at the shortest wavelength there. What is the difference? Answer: -0.02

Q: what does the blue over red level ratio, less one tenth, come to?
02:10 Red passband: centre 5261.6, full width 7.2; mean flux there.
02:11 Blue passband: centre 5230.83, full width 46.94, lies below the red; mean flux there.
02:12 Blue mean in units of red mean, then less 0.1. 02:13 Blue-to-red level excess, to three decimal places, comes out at 0.875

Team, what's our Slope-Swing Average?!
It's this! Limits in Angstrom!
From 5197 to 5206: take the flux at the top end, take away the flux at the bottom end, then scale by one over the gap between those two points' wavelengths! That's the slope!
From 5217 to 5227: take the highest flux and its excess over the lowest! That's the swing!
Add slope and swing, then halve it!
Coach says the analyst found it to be 0.14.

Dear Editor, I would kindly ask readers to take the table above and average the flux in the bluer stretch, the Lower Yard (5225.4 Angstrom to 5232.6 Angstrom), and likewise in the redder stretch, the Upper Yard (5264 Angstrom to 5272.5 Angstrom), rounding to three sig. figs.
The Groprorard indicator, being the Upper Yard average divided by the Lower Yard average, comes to 1.08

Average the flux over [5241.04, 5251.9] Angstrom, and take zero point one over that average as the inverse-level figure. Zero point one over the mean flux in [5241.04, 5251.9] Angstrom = 0.0111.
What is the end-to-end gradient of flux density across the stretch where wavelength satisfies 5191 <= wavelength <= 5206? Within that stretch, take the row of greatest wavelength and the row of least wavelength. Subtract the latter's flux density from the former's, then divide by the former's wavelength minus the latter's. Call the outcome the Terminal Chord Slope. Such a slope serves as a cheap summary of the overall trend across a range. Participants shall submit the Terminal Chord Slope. 0.010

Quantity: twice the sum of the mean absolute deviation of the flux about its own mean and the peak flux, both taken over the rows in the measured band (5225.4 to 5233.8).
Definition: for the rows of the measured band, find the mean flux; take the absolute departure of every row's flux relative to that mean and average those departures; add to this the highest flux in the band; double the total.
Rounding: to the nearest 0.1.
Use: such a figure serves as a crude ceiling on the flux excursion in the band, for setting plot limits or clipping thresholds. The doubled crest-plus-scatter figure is 18.0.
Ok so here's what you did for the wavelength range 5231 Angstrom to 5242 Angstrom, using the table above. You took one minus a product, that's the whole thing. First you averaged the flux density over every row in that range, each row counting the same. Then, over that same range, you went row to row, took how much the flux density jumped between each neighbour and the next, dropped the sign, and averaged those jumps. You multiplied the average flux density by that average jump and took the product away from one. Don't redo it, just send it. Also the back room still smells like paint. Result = 0.79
